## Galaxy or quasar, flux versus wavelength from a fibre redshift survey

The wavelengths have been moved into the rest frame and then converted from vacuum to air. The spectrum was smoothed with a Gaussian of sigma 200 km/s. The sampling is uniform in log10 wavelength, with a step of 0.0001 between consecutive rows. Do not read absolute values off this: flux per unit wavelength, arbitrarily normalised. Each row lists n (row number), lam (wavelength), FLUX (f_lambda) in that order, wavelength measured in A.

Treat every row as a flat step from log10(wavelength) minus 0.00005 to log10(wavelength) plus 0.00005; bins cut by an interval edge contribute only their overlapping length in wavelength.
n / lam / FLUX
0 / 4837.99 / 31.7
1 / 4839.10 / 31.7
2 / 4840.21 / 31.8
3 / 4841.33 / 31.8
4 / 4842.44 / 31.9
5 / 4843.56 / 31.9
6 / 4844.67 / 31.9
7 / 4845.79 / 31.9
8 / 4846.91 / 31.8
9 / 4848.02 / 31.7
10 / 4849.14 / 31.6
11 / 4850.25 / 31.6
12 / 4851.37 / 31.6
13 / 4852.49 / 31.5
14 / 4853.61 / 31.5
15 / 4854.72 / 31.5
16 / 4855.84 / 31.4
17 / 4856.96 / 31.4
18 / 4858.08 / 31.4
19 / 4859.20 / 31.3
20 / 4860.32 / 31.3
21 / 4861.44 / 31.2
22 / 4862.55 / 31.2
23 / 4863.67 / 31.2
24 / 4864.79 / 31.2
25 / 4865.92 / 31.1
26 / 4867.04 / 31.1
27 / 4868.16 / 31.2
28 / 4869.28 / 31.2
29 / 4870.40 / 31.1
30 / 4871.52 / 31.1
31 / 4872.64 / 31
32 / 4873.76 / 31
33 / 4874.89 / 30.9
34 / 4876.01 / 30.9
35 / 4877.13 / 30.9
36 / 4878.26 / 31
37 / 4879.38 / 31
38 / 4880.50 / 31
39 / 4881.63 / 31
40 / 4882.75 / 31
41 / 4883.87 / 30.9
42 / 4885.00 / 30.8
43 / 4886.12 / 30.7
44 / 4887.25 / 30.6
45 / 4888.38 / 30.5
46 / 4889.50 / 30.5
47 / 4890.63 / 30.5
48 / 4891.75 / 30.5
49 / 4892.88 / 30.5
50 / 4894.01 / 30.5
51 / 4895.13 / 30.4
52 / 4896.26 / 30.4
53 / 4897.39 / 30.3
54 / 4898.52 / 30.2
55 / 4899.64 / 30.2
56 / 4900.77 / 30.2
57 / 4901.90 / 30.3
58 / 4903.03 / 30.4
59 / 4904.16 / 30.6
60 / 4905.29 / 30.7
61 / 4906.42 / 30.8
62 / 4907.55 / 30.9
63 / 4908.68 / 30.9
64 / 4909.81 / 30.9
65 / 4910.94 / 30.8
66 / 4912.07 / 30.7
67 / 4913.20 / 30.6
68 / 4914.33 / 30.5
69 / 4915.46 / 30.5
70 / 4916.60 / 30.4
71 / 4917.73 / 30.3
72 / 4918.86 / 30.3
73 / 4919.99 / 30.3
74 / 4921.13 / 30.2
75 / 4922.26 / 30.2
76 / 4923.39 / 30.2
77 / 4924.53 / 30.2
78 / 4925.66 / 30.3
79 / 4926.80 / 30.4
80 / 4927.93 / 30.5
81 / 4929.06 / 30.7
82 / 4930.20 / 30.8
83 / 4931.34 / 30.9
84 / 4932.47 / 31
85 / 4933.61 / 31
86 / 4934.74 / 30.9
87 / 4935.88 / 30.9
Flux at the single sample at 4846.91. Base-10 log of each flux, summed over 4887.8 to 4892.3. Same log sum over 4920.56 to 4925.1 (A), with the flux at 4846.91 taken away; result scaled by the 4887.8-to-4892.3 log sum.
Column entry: -4.36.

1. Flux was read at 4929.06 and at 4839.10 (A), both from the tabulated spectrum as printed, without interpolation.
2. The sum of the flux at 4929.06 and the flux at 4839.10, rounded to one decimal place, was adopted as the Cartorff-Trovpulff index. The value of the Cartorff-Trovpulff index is 62.4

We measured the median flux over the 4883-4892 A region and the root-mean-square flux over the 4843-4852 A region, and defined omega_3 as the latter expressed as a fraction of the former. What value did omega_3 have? 1.04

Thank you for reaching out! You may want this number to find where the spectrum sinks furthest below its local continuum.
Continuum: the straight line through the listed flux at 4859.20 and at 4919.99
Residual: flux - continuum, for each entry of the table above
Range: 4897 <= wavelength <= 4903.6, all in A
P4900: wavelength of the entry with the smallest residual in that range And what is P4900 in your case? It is 4898.52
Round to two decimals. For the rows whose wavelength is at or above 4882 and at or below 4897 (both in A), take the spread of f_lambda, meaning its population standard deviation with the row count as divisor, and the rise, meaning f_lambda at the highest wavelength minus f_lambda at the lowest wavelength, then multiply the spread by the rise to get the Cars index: -0.11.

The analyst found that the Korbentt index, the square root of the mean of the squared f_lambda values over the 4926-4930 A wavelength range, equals 30.5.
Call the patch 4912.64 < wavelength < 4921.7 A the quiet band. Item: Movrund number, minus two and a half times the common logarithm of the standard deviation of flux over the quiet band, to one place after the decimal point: 2.2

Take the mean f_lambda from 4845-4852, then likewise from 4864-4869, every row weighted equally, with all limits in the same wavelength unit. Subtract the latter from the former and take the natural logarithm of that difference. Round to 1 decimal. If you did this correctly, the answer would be -0.6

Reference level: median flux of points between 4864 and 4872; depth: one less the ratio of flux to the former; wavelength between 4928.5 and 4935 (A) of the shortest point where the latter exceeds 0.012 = 4929.06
